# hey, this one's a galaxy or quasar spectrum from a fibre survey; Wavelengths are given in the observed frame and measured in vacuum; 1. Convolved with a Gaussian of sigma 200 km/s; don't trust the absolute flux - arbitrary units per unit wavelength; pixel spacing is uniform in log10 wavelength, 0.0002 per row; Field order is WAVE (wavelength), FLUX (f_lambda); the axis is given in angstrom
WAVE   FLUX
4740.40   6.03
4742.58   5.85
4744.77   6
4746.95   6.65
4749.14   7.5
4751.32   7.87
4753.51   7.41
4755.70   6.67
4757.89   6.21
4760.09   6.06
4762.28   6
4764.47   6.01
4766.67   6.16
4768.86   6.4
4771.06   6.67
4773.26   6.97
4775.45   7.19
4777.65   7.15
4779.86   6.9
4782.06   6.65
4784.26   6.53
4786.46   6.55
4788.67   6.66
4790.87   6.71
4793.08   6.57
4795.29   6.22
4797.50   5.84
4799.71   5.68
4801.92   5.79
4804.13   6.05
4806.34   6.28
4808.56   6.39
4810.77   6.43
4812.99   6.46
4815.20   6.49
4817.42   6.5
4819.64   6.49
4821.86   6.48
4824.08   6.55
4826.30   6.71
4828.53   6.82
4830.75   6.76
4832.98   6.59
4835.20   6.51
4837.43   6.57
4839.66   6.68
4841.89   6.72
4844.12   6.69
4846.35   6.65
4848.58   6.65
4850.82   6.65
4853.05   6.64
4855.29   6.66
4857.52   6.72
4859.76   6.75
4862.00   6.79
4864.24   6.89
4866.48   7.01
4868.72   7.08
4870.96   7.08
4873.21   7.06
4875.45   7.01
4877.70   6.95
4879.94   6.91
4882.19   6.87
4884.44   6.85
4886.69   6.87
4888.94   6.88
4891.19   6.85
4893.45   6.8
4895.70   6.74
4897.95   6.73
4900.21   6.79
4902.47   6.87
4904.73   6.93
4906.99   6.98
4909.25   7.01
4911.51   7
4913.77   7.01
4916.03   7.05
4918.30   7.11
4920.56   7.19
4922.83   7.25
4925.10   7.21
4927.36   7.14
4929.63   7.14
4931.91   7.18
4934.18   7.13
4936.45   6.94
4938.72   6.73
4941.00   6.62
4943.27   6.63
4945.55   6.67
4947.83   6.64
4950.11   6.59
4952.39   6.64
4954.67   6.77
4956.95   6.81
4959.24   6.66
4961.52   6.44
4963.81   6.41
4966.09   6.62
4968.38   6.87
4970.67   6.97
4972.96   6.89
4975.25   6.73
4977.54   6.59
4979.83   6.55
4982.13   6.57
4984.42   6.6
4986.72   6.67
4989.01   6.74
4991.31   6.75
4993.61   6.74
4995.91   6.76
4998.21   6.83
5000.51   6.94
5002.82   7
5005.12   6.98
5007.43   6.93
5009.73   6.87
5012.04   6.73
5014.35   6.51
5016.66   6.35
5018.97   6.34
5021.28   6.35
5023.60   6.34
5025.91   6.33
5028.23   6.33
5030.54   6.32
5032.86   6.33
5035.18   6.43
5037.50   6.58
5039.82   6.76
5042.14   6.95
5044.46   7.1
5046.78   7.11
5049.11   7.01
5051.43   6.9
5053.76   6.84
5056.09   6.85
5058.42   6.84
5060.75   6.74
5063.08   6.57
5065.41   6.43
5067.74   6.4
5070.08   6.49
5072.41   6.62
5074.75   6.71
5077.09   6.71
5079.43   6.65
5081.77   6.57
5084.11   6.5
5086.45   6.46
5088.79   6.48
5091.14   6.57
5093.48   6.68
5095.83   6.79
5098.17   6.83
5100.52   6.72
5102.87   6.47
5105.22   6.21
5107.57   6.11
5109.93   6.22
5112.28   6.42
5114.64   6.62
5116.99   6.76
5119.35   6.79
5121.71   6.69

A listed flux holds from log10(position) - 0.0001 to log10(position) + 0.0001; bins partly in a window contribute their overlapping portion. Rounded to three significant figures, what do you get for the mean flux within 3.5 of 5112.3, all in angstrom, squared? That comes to 41.2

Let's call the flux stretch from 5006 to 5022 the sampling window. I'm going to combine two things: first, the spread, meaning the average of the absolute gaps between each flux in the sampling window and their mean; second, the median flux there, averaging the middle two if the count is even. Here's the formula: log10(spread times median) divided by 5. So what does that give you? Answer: 0.03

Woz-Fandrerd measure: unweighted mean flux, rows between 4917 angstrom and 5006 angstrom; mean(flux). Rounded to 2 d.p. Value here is 6.81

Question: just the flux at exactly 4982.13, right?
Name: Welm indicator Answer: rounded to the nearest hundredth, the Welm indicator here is 6.57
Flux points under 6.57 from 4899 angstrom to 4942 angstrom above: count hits 0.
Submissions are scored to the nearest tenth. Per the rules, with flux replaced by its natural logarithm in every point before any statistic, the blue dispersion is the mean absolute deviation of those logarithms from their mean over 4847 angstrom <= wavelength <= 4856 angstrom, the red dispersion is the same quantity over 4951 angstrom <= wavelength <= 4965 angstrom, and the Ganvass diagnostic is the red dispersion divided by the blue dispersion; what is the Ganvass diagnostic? 26.5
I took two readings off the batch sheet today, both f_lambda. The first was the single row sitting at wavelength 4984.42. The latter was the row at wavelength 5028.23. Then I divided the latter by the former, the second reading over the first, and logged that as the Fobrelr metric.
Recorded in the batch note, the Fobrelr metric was 0.96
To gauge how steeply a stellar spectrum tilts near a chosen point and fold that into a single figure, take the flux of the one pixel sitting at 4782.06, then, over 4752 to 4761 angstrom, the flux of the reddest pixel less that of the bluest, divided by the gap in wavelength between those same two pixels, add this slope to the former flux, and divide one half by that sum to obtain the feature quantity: 0.0776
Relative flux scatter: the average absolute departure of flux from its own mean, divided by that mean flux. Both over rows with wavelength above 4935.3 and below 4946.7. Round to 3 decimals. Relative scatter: 0.014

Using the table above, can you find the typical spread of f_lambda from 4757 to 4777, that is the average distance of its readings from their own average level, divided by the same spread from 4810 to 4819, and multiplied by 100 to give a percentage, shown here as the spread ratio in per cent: 1428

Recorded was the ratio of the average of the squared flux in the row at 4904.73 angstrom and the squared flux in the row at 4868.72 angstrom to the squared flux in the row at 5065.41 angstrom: 1.19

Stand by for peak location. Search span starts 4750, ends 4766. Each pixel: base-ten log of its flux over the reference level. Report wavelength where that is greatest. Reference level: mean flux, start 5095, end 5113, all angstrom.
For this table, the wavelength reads 4751.32 angstrom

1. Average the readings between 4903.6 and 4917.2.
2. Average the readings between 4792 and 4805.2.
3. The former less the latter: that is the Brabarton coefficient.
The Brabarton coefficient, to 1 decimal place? 1.0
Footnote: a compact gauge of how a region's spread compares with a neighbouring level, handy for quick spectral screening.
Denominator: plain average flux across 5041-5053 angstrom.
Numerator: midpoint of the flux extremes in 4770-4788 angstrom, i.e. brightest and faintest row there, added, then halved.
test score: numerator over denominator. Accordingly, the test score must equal 0.98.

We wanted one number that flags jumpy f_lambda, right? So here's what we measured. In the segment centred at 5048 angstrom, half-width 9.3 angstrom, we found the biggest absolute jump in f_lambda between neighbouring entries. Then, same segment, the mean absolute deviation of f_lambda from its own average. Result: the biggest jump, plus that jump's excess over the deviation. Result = 0.28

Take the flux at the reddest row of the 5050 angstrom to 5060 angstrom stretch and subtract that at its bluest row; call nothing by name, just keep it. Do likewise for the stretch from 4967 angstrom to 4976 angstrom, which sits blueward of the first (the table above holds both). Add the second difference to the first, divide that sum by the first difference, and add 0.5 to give 3.8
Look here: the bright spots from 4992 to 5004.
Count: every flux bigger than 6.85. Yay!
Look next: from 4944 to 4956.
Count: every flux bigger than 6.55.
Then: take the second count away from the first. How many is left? -3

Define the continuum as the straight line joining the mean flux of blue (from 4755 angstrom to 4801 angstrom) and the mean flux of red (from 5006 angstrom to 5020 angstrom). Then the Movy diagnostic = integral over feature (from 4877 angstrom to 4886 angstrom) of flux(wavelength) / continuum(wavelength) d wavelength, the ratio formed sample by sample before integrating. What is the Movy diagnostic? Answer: 9.5 angstrom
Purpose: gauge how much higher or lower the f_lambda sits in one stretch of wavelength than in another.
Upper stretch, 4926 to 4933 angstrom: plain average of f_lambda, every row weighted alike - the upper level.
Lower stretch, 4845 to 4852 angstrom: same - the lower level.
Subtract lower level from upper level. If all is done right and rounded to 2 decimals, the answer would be 0.50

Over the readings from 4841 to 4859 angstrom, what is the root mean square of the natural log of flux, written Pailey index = 1.90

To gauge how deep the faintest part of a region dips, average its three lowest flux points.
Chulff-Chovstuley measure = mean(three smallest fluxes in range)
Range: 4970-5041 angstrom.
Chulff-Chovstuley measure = 6.33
